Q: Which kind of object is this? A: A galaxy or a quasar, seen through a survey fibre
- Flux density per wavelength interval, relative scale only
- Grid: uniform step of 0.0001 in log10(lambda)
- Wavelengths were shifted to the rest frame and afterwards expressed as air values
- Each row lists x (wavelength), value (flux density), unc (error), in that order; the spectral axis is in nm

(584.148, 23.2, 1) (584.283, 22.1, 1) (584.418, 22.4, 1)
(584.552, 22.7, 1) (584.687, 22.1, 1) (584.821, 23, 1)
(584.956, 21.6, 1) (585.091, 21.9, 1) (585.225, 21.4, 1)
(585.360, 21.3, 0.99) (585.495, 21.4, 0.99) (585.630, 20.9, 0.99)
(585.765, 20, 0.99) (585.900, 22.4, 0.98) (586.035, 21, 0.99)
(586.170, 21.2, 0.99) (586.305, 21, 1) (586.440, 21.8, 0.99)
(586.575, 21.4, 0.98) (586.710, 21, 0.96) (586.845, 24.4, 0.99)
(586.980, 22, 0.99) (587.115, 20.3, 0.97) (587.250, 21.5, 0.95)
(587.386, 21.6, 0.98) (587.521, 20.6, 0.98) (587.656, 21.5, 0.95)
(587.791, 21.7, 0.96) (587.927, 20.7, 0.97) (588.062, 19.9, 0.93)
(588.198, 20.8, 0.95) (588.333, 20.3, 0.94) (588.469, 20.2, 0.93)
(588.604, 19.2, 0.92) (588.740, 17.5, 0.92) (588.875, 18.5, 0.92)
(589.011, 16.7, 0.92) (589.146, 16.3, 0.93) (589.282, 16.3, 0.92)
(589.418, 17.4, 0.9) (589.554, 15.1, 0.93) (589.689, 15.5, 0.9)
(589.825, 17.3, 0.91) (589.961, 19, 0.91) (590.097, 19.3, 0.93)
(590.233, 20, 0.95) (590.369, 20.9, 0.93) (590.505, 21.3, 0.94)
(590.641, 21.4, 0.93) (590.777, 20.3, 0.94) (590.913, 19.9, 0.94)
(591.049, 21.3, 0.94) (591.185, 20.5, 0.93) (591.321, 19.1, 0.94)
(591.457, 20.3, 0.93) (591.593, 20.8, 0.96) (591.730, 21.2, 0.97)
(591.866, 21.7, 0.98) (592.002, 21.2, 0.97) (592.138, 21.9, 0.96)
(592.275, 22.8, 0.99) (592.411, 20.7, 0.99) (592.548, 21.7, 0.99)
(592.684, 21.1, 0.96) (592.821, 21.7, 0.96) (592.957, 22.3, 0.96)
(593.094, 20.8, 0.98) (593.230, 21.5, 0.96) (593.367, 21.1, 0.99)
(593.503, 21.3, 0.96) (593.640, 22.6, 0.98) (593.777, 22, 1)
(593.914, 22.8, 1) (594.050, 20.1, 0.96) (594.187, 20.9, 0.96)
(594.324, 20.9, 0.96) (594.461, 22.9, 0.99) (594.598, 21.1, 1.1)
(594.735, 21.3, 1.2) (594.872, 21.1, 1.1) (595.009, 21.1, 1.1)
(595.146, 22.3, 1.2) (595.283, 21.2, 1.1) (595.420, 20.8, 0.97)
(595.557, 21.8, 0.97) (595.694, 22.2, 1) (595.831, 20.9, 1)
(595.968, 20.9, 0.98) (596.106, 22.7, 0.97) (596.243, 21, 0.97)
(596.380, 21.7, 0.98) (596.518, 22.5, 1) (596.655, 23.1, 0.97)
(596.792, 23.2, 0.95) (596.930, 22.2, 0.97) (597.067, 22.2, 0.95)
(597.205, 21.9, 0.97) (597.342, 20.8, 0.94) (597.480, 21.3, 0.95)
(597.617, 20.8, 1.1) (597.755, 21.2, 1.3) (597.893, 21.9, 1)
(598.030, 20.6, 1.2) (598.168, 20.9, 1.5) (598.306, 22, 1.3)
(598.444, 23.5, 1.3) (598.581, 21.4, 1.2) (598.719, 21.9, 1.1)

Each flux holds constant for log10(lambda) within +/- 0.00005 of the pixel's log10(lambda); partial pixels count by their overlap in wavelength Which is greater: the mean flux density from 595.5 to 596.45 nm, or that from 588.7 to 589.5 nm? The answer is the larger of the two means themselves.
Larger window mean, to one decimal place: 21.6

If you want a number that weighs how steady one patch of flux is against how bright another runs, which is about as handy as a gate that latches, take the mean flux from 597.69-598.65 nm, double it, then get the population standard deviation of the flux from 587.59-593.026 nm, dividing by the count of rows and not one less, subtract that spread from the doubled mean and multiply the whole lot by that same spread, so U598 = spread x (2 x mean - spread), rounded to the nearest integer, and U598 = 80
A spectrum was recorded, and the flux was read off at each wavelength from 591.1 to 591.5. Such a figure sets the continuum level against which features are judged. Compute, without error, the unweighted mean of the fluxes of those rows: 20.0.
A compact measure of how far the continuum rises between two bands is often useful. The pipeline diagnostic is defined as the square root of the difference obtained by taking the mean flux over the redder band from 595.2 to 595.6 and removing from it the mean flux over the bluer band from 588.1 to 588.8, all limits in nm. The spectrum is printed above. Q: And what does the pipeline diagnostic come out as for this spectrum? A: 1.29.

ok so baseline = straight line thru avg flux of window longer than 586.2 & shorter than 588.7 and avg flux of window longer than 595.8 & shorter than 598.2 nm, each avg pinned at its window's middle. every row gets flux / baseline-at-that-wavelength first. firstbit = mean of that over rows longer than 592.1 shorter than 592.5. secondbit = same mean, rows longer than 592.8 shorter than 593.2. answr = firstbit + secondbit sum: 2.03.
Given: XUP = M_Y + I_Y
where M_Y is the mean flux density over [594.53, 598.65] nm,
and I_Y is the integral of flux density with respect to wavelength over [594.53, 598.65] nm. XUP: 111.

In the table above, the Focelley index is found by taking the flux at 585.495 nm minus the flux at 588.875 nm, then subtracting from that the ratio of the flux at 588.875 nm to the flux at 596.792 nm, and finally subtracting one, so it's 1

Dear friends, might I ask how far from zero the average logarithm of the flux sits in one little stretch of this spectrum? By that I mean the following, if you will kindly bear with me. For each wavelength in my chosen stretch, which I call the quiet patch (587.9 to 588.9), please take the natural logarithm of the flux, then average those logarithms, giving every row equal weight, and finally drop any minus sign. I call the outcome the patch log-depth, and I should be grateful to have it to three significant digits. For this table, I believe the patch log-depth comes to 2.98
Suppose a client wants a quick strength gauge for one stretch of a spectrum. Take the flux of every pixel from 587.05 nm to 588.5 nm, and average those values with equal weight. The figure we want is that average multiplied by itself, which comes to 434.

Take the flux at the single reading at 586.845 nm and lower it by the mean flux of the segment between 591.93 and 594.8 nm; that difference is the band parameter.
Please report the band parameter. 2.8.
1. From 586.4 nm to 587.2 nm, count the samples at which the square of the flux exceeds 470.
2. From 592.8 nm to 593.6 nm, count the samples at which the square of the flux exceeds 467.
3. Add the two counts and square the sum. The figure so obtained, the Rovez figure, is 25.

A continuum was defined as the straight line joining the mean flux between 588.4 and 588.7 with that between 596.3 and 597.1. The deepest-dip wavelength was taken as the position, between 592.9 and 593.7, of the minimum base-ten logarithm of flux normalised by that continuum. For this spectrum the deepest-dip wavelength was 593.094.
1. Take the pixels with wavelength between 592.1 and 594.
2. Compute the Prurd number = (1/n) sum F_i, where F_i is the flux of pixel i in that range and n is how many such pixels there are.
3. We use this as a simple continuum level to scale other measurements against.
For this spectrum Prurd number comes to 21.7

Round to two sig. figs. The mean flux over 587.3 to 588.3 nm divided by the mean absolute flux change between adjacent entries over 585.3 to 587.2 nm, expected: 18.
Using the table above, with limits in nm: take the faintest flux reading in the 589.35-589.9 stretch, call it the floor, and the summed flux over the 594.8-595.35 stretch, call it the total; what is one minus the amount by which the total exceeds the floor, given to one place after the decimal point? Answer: -69.6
